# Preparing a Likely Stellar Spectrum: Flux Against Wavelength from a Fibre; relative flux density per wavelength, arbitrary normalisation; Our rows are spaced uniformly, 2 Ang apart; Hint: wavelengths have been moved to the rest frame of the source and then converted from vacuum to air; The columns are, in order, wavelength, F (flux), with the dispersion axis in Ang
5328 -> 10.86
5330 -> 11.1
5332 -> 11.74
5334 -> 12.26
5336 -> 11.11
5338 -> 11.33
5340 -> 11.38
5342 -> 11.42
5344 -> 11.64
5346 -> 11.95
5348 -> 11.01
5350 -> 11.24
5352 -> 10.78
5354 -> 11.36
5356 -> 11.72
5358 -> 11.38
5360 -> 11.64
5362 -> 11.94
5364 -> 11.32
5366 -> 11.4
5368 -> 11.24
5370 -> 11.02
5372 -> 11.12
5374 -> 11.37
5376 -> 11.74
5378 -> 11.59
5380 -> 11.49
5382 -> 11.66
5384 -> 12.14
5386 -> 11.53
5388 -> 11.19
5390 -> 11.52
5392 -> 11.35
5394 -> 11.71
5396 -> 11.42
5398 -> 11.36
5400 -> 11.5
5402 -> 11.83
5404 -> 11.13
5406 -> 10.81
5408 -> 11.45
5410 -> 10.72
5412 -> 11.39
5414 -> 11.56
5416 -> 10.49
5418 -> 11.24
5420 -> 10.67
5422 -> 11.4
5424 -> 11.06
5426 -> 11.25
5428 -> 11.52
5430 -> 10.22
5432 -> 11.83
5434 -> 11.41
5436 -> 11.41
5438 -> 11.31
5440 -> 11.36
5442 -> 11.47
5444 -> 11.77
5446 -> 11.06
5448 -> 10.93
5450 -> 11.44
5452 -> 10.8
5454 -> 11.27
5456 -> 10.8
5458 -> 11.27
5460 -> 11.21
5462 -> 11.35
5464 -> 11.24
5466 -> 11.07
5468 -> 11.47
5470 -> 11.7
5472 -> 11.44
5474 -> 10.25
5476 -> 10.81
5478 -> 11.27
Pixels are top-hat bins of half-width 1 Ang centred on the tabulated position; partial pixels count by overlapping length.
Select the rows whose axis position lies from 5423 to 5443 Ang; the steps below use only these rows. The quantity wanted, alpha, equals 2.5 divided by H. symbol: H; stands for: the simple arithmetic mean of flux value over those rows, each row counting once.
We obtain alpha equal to 0.2216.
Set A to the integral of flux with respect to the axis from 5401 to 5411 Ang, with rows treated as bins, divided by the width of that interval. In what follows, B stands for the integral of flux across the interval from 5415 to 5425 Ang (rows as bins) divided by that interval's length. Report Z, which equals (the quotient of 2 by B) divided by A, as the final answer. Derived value 0.0163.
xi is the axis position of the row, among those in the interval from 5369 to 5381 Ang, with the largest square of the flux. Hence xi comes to 5376 Ang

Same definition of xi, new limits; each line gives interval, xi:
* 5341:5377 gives 5346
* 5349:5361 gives 5356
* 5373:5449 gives 5384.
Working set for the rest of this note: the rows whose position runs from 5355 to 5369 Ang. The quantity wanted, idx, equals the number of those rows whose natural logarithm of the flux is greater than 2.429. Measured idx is 5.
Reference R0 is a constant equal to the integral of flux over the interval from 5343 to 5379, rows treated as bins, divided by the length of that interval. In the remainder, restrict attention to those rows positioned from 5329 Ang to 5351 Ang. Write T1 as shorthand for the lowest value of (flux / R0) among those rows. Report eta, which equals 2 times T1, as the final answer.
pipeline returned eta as 1.93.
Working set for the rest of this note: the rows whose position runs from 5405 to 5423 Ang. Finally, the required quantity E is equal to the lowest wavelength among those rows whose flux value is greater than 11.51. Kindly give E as 5414 Ang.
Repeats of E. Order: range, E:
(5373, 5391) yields 5376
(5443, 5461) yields 5444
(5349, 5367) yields 5356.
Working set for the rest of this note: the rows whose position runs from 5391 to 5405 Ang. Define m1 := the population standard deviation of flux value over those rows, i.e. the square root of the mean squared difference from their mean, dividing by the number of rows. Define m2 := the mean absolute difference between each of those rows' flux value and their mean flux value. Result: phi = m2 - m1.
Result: -0.039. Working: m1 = 0.22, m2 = 0.18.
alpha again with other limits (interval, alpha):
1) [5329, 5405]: 0.2181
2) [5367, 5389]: 0.2181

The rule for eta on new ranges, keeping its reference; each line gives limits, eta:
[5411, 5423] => 1.84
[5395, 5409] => 1.89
